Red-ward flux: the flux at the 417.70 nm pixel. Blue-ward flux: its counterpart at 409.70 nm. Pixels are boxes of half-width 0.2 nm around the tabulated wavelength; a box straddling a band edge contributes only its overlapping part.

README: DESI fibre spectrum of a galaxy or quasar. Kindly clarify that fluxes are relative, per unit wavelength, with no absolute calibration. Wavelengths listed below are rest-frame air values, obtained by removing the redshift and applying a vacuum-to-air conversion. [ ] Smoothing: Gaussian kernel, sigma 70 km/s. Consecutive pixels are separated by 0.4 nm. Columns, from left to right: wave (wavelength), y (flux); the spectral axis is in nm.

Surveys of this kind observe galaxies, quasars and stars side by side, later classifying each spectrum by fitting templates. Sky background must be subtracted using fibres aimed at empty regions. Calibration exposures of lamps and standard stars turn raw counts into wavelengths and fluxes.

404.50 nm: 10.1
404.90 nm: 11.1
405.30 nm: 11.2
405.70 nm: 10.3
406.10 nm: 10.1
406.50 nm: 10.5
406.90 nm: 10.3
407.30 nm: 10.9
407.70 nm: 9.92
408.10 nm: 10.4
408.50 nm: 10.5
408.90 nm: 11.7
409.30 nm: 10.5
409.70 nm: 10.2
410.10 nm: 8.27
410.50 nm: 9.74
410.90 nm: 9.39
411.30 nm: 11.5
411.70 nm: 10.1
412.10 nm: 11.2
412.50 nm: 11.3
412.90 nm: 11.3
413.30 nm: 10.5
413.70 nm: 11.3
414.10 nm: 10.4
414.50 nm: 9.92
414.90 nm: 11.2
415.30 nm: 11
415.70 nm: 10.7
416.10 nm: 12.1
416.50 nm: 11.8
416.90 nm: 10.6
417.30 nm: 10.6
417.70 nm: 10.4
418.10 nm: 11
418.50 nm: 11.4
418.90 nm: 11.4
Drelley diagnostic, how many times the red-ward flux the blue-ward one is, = 0.98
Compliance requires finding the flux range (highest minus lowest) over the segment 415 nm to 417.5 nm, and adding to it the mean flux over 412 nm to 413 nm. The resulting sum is 12.8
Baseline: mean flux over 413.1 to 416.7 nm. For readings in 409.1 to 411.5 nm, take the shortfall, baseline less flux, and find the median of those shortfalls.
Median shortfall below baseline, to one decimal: 1.0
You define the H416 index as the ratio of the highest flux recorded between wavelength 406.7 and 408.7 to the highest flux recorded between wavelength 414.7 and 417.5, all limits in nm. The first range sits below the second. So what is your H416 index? 0.90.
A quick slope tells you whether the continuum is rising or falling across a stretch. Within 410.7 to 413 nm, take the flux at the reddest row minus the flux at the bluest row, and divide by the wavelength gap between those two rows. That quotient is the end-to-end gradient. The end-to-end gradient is 1.0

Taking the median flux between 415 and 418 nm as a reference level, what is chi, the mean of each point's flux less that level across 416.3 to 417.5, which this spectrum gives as 0.30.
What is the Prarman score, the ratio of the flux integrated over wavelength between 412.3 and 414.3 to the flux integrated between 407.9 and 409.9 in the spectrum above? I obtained 1.03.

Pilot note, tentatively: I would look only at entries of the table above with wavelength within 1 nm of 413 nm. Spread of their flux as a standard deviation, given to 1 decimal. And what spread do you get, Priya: 0.3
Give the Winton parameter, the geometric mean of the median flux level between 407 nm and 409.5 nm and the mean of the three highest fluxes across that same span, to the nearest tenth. 10.8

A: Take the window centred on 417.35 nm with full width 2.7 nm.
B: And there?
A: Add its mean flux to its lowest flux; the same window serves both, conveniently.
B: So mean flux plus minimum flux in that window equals 21.5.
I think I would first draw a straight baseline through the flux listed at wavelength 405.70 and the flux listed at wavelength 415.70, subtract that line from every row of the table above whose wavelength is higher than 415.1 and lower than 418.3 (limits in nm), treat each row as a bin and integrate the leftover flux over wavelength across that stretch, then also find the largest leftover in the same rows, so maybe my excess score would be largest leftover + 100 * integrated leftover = 93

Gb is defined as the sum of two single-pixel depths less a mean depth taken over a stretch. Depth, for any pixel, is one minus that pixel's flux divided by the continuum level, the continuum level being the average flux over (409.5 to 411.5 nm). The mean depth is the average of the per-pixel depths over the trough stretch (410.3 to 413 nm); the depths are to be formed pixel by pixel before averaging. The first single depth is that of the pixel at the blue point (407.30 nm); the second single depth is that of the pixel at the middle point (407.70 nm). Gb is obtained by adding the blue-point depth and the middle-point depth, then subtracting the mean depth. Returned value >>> -0.04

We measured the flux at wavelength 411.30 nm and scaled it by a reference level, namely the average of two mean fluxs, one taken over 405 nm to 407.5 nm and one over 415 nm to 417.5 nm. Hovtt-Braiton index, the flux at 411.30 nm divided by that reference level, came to 1.06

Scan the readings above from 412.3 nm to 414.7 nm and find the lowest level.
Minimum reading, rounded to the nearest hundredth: 9.92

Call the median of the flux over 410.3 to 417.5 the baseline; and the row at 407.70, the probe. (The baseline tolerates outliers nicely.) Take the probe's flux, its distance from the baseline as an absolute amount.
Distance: 0.9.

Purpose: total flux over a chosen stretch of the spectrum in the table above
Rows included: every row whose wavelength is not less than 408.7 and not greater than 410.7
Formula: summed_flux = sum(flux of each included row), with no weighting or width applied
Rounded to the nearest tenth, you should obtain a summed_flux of 50.4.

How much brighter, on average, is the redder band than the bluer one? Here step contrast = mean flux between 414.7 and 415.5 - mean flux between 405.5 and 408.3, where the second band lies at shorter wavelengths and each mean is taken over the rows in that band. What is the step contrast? 0.75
